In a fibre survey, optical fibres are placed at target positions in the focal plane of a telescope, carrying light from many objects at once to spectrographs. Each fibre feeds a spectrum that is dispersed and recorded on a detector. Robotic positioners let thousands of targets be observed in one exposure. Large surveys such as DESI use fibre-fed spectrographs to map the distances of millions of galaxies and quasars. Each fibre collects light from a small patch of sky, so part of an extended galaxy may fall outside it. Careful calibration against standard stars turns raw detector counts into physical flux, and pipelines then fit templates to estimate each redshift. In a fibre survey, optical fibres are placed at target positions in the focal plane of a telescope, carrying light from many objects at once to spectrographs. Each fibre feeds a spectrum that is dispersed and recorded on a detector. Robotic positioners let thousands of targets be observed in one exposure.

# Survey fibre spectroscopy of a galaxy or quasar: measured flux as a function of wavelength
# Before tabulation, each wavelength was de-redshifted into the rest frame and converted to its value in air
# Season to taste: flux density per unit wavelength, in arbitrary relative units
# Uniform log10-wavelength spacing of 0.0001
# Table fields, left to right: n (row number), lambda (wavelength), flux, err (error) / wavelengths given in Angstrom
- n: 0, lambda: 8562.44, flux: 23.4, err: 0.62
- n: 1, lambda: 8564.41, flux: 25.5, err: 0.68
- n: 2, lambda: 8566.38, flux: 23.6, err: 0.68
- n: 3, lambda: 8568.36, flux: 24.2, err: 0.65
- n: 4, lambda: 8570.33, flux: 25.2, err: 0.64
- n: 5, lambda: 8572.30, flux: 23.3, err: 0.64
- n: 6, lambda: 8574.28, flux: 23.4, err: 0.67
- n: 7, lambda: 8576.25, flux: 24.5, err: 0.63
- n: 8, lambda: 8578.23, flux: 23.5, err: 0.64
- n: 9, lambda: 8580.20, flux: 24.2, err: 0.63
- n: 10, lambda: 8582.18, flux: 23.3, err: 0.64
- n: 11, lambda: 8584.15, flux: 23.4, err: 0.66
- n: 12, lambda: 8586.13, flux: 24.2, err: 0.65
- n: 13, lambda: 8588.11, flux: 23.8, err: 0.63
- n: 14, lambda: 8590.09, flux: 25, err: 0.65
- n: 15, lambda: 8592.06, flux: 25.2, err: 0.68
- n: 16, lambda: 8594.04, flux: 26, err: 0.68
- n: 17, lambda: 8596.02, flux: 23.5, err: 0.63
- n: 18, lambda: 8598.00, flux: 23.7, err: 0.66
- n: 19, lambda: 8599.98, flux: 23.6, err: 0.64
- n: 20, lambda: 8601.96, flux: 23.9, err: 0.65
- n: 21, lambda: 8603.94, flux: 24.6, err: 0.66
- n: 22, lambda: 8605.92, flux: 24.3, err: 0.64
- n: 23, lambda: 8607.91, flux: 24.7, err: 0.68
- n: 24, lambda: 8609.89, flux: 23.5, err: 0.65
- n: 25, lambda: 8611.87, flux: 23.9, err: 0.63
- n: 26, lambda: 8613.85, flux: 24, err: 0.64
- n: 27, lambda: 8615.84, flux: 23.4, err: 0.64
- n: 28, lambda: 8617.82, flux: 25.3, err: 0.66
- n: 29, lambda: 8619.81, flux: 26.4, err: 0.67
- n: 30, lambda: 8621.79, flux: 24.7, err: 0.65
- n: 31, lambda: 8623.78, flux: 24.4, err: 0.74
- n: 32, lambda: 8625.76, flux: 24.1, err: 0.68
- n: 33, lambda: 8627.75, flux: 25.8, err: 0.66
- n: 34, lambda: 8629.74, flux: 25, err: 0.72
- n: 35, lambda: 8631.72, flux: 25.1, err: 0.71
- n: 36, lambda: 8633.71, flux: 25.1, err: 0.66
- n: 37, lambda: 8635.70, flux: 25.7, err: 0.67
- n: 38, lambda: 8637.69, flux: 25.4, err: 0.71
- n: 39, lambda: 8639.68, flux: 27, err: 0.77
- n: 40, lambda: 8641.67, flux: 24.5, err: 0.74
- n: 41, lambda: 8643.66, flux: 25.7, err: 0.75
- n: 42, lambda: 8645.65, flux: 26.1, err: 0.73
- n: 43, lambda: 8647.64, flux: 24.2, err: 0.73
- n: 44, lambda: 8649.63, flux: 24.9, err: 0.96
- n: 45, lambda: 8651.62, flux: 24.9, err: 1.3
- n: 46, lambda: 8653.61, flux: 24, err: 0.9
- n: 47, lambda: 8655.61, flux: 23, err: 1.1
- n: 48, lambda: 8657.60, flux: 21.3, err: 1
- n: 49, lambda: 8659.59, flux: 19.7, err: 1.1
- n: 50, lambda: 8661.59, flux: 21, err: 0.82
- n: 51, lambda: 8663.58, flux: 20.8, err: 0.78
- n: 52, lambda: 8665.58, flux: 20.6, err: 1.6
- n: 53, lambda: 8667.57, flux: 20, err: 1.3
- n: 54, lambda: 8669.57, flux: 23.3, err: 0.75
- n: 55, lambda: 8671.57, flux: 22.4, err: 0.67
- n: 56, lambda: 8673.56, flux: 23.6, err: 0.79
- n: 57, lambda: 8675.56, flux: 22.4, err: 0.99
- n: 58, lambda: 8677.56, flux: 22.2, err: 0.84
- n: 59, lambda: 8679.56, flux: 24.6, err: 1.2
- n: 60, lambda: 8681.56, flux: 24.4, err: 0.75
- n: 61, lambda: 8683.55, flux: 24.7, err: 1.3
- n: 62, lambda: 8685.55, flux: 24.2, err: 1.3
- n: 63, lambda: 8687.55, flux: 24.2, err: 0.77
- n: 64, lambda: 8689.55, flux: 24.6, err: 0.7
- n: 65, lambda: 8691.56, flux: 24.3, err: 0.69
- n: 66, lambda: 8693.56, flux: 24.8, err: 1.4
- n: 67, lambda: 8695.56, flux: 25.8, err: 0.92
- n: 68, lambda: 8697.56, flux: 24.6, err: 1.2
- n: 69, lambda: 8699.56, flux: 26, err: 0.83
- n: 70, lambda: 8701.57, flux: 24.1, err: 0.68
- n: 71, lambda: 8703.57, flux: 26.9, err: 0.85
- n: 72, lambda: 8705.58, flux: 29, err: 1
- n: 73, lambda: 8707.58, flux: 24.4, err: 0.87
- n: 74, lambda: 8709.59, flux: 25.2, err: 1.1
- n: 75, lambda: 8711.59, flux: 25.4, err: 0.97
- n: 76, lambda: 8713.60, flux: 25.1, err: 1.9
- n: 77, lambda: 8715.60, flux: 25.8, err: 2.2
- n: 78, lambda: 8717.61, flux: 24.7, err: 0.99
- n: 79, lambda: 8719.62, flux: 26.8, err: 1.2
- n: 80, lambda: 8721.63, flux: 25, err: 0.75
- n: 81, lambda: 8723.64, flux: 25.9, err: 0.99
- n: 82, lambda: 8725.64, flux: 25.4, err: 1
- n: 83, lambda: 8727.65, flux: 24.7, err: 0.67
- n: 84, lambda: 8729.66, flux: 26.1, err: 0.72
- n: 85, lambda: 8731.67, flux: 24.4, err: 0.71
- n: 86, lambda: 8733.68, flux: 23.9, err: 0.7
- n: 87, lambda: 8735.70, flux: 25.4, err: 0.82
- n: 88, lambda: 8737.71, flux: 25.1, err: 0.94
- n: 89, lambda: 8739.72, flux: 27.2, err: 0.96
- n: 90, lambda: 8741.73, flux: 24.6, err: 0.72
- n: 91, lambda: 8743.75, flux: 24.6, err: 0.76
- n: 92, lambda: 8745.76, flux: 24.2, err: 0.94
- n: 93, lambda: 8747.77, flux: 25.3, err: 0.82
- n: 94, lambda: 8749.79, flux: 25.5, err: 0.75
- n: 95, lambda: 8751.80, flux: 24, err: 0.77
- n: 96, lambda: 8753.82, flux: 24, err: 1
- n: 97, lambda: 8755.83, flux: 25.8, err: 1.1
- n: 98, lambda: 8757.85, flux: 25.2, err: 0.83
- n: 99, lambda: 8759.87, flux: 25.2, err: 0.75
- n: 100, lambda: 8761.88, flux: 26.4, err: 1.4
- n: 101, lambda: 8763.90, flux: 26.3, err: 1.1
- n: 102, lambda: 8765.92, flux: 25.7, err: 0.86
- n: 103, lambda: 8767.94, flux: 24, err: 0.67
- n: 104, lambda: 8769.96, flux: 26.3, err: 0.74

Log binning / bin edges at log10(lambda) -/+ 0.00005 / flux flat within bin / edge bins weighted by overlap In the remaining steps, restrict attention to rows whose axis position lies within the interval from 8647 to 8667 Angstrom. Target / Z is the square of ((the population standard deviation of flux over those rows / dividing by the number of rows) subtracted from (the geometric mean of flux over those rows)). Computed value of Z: 420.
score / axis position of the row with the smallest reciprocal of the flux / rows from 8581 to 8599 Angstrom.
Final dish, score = 8594.04 Angstrom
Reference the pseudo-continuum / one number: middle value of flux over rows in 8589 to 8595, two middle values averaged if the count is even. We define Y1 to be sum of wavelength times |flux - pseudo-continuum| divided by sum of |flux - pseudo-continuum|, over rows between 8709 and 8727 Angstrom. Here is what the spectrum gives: 8719.3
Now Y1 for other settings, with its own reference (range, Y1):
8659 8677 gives 8666.1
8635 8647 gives 8641.1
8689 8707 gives 8700.8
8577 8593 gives 8583.1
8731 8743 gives 8736.9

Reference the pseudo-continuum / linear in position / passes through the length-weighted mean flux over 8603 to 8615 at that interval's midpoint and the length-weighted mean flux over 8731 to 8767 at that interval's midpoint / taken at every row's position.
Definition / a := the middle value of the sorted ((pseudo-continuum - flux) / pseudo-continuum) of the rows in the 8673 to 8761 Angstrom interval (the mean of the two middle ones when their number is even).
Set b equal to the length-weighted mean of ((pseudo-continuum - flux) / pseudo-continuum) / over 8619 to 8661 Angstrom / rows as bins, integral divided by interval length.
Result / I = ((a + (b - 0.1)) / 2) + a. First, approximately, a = 0.001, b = -0.009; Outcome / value -0.053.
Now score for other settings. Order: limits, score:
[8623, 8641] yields 8639.68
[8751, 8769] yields 8761.88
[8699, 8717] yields 8705.58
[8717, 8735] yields 8719.62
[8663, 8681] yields 8679.56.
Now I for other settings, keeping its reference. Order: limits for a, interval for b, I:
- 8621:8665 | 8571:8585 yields -0.073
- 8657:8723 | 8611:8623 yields -0.042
